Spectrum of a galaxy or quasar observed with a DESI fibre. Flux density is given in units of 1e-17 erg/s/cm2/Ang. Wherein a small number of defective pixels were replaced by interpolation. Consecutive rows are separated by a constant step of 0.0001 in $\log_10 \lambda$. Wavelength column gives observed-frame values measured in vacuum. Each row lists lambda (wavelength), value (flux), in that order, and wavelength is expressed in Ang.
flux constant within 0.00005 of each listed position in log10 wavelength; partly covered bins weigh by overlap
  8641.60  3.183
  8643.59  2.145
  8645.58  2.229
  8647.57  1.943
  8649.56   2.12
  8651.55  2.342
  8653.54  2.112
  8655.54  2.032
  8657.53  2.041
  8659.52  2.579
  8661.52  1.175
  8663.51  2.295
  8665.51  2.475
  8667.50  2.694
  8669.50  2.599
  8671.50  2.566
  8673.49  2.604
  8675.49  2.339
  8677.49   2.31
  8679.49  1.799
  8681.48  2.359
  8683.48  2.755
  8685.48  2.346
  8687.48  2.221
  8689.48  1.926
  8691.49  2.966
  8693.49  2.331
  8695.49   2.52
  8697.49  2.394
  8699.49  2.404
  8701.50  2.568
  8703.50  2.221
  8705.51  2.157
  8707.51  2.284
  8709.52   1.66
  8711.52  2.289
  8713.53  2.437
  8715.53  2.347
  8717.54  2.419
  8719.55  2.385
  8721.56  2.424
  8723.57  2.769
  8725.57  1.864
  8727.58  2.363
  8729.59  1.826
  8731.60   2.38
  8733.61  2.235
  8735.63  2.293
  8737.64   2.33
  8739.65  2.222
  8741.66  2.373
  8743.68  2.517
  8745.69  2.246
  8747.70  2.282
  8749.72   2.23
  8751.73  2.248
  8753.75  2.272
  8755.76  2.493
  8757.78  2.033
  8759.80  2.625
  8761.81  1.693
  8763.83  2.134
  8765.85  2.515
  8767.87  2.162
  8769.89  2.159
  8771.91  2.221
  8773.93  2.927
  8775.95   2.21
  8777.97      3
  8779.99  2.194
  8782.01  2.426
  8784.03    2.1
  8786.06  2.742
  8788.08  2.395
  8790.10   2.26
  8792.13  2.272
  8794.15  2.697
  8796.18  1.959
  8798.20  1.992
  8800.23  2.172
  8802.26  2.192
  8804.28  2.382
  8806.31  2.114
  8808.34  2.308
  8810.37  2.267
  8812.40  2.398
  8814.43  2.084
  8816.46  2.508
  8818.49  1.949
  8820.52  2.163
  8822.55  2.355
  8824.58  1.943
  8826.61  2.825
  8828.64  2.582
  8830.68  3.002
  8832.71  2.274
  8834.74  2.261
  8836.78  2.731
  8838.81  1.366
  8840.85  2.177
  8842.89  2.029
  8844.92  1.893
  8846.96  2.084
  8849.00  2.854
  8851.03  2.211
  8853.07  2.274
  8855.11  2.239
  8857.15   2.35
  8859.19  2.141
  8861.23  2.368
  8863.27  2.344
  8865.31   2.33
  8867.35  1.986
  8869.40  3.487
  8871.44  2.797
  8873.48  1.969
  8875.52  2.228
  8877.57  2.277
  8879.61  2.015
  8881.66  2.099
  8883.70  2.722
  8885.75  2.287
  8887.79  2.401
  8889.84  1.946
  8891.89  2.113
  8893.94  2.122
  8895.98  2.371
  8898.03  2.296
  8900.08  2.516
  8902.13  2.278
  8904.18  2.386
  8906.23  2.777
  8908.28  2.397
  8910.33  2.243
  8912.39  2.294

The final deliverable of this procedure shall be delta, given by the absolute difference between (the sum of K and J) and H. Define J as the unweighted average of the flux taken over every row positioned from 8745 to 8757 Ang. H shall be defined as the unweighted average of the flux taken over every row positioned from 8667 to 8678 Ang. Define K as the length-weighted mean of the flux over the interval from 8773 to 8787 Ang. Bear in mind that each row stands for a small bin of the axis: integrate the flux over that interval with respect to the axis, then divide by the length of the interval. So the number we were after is 2.29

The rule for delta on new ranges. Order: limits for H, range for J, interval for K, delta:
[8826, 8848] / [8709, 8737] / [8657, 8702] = 2.33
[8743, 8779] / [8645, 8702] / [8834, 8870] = 2.25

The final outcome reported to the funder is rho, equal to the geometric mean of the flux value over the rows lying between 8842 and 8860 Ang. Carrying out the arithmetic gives 2.22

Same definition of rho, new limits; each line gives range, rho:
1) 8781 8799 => 2.30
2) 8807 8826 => 2.21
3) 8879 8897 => 2.22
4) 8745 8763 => 2.22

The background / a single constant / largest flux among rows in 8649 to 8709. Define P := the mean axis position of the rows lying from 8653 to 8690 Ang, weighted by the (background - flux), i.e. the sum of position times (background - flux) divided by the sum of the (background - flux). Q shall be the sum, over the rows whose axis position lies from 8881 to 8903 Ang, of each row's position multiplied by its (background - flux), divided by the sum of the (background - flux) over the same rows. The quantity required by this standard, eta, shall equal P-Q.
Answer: -221.2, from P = 8670.6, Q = 8891.8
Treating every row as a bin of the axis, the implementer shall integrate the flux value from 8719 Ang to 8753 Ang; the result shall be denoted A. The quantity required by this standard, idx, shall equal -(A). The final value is -77.9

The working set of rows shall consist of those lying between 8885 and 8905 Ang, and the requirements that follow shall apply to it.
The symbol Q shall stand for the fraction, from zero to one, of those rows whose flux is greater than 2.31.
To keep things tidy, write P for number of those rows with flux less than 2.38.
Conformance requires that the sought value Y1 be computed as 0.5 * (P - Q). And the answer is 3.3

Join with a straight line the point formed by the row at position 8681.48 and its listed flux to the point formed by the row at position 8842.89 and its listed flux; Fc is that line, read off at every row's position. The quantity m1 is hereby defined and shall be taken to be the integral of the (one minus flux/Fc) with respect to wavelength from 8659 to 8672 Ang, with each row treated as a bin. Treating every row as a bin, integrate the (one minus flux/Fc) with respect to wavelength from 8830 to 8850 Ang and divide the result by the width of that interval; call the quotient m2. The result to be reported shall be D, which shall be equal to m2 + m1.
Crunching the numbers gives 0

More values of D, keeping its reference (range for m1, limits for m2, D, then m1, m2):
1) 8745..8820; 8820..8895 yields -5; -4.9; -0.15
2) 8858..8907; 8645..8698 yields -10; -9.9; 0.03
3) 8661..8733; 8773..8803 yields 0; 0.0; -0.11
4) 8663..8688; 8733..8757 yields -1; -0.5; -0.04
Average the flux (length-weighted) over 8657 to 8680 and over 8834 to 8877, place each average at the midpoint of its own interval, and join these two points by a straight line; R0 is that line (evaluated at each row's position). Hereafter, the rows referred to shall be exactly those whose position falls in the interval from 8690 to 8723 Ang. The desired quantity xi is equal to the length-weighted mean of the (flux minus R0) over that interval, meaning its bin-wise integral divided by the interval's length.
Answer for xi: 0.06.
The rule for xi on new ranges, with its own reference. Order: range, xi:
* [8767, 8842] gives 0.02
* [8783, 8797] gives 0.06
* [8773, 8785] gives 0.18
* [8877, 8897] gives -0.05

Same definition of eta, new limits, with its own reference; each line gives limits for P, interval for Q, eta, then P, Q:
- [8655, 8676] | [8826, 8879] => -188.8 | 8663.6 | 8852.4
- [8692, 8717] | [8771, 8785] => -73.5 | 8705.3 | 8778.7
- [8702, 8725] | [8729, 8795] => -47.6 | 8712.0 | 8759.6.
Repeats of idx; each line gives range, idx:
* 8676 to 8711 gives -80.8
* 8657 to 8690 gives -76.2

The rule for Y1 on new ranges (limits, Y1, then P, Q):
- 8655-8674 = 1.7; 4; 0.60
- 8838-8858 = 4.4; 9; 0.20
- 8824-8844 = 2.8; 6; 0.40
